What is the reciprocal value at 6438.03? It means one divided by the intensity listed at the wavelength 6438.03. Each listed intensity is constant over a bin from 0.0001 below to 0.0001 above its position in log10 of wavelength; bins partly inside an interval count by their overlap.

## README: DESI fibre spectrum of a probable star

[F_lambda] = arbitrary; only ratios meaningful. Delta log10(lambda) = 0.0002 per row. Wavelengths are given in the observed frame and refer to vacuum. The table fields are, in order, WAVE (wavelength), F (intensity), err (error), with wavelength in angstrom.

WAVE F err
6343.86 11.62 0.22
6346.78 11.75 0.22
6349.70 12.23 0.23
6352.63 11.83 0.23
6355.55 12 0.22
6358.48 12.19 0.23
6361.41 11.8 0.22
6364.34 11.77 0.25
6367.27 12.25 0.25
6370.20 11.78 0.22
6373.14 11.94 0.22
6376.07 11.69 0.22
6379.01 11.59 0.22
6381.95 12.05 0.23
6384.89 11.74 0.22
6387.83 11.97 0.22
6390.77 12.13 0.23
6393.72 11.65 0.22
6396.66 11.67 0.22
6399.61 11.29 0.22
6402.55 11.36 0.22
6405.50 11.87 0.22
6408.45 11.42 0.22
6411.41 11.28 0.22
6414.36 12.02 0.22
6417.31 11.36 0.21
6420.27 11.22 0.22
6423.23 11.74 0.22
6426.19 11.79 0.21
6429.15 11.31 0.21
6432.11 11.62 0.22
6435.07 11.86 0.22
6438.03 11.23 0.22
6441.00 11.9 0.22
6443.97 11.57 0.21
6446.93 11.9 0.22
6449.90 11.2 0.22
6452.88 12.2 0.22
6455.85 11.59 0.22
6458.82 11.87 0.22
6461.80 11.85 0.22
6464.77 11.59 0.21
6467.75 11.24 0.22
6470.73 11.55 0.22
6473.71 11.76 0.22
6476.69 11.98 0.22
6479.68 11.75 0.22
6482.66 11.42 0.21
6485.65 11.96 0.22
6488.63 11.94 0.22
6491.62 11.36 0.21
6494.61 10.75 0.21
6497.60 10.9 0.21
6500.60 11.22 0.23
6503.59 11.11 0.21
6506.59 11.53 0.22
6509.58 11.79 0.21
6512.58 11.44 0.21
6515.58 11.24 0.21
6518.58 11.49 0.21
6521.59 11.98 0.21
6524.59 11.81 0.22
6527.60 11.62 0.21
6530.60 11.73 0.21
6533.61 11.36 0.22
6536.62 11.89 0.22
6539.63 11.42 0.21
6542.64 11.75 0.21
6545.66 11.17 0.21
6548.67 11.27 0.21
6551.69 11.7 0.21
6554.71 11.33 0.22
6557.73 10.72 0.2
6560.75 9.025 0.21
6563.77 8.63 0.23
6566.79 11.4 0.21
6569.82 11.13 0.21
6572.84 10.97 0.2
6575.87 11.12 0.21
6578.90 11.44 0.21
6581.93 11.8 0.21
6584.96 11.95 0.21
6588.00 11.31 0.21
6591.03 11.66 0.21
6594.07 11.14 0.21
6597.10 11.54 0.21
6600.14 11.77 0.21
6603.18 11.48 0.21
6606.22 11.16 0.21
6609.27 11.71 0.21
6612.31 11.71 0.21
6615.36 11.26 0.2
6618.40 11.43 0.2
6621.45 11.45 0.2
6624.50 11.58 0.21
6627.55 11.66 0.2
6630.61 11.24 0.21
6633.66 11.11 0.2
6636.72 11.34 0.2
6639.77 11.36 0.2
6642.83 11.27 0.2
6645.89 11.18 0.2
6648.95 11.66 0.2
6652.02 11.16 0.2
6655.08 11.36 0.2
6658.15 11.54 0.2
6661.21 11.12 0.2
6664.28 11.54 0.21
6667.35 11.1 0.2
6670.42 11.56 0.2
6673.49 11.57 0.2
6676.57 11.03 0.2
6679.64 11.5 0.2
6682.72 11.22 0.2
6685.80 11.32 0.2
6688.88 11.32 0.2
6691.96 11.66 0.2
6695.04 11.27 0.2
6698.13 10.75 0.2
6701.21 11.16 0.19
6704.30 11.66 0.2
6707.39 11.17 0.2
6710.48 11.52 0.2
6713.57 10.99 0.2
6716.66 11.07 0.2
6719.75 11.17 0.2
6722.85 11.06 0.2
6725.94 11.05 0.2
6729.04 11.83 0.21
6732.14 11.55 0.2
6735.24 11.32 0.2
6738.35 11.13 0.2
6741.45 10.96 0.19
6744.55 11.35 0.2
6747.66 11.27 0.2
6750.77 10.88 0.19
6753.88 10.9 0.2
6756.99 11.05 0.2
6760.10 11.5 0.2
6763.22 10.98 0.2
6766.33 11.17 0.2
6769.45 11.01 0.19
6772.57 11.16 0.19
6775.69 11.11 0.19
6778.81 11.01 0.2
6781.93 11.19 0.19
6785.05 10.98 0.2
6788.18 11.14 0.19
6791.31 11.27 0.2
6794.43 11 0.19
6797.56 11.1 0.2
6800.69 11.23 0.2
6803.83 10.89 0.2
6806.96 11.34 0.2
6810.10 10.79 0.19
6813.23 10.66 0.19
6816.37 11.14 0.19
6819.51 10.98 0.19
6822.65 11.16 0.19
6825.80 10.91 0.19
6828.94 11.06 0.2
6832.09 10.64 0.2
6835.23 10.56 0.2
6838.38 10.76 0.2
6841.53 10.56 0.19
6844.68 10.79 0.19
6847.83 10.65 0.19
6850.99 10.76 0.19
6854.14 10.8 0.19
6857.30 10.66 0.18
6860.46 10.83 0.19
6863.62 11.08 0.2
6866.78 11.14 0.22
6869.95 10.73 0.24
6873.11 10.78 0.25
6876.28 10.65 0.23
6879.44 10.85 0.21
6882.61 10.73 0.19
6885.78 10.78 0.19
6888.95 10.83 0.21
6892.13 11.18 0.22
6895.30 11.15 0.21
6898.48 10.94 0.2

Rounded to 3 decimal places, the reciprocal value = 0.089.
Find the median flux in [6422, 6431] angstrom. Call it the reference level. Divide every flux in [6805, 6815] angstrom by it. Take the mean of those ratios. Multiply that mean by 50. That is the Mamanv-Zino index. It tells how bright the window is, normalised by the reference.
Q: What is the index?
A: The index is 46.6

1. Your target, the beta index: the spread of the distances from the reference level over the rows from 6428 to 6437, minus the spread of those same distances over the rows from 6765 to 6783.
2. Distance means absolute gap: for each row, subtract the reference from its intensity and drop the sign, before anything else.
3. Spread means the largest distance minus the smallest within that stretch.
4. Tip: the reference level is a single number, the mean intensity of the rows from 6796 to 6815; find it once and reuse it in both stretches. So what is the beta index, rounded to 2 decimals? 0.37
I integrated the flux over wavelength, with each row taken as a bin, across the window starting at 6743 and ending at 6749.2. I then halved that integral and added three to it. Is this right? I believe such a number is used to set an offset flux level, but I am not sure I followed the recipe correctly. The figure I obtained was 38.1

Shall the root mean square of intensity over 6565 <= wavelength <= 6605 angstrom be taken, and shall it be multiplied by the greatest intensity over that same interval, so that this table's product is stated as 137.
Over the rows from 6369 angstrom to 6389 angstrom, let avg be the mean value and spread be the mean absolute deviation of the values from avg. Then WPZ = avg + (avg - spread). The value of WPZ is 23.5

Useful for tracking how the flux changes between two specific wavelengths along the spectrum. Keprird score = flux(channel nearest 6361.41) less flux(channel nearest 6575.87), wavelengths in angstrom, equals 0.68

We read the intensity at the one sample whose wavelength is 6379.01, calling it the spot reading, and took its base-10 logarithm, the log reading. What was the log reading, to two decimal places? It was 1.06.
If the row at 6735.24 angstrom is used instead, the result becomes 1.05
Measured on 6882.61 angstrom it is 1.03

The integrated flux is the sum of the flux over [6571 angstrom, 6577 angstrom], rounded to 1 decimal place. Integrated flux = 22.1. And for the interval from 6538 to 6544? 23.2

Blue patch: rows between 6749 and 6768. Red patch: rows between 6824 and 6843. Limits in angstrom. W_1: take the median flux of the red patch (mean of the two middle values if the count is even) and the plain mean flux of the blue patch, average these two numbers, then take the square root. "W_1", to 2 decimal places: 3.30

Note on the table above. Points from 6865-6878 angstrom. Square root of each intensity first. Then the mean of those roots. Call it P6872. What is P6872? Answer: 3.29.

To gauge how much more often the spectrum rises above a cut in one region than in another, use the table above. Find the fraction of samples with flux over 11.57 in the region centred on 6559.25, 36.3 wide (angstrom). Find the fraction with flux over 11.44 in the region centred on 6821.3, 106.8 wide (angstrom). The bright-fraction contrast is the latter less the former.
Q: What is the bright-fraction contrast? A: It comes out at -0.17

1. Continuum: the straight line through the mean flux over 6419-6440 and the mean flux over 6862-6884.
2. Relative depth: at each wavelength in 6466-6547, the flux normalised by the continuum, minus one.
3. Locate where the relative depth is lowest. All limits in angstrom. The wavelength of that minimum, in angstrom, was 6494.61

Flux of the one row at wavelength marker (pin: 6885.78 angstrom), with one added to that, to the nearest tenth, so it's 11.8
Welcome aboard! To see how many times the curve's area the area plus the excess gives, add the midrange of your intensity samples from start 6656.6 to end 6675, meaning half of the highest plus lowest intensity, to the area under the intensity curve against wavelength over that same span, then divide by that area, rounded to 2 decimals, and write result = 1.05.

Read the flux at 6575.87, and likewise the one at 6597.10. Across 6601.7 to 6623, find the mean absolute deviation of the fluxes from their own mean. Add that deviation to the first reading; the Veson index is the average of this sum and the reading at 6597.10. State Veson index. 11.4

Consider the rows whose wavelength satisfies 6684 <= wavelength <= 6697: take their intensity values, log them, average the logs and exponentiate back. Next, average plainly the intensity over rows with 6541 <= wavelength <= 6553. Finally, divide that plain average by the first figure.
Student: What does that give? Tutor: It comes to 1.01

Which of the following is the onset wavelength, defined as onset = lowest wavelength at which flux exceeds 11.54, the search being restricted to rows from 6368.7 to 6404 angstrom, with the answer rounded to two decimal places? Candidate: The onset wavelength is 6370.20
